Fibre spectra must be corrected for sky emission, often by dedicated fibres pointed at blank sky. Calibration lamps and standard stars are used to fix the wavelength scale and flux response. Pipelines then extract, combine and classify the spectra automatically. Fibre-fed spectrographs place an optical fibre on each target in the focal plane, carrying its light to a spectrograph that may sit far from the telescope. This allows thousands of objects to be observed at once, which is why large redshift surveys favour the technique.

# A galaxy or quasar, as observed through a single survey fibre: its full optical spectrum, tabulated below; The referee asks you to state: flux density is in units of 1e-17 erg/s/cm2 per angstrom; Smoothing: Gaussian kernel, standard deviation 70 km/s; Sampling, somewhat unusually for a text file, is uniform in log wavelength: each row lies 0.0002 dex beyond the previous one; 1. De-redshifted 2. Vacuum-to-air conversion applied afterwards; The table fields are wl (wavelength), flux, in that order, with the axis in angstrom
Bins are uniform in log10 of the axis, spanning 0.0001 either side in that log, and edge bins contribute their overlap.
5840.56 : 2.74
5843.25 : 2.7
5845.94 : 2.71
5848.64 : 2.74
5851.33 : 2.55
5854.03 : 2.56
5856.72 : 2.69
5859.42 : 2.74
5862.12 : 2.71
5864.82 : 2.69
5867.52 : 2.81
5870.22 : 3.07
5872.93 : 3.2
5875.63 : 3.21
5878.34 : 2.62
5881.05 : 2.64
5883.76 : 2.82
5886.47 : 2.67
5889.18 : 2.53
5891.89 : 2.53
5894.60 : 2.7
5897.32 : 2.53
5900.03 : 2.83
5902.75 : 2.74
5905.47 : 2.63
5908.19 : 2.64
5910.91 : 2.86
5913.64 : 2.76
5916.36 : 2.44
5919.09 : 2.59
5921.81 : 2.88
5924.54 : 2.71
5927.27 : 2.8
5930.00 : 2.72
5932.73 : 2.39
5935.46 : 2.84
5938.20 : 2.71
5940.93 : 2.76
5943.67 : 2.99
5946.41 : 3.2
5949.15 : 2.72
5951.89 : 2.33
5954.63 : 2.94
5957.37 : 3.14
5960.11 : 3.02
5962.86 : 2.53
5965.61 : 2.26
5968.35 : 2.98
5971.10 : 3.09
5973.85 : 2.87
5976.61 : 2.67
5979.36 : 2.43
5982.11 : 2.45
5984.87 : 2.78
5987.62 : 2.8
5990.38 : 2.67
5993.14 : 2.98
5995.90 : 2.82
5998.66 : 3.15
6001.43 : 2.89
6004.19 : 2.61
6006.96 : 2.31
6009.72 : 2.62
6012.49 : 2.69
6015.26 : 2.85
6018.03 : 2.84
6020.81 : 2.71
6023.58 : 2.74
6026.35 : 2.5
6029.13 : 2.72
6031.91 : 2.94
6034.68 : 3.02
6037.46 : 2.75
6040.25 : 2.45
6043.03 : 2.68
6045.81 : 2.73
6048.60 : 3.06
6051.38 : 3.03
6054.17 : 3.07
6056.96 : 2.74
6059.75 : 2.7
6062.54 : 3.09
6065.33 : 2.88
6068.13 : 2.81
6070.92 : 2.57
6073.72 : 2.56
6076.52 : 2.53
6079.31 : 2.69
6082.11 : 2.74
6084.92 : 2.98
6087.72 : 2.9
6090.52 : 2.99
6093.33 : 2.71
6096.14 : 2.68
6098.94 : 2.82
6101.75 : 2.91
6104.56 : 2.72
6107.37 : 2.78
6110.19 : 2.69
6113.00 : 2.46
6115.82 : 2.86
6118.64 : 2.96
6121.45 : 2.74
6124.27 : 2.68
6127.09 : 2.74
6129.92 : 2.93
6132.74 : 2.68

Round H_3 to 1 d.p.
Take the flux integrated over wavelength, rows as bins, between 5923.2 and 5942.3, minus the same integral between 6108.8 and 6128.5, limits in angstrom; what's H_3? -2.2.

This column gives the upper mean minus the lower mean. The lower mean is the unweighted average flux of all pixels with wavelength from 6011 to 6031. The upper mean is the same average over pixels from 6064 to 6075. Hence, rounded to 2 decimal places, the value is -0.02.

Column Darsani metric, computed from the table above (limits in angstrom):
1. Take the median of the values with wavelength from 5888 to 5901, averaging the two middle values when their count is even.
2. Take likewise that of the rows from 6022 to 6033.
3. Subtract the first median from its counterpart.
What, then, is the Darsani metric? 0.20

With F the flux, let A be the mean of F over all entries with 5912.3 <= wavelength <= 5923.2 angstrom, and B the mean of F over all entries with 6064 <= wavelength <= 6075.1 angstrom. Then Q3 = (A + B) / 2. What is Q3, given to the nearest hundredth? 2.69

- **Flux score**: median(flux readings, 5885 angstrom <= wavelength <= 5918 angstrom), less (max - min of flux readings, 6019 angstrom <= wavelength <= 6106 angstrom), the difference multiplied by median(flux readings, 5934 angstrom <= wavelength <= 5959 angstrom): 5.7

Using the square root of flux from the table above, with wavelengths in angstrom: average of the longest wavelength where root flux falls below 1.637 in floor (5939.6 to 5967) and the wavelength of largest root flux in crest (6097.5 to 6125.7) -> 6042.1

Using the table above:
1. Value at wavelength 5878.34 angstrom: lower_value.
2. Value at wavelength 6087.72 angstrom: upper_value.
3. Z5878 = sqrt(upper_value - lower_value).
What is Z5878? 0.53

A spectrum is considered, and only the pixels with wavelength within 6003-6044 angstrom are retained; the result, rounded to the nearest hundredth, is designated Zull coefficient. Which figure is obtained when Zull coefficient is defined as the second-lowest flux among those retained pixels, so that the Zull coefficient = 2.45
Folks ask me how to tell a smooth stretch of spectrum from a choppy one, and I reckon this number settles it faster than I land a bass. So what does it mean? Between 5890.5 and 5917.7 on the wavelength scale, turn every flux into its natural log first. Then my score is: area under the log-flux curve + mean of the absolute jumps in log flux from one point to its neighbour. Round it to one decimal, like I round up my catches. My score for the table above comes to 26.7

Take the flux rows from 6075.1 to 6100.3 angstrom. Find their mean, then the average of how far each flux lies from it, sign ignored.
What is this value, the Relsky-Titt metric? 0.12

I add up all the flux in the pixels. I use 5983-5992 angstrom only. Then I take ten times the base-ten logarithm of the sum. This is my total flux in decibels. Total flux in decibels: 9.2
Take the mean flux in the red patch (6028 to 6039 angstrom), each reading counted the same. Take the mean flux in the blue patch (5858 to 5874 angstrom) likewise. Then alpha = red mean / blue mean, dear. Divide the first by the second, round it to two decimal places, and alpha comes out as 1.00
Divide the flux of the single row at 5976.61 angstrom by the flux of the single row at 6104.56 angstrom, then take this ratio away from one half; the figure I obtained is -0.482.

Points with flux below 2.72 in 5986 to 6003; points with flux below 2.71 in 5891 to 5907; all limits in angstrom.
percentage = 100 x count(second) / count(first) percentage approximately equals 400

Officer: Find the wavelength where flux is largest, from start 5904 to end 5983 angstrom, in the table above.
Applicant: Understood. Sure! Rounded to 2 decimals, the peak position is 5946.41 angstrom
